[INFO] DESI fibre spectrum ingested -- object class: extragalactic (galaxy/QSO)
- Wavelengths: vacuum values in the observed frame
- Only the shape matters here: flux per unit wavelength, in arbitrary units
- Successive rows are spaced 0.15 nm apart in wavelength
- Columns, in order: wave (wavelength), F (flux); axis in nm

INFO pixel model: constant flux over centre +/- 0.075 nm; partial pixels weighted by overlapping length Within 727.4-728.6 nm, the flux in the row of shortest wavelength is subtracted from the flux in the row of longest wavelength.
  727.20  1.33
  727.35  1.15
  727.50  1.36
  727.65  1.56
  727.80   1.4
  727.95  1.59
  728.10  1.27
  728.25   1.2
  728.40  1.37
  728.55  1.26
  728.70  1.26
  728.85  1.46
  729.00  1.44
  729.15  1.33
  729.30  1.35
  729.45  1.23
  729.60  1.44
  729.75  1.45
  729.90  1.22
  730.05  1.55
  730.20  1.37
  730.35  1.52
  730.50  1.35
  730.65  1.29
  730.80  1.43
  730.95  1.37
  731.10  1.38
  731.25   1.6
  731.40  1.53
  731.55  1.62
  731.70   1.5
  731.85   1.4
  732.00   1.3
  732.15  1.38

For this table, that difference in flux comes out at -0.10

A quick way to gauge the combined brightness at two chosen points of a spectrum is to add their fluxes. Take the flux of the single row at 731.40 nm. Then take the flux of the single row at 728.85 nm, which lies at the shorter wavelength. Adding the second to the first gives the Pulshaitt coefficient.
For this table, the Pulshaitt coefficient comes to 2.99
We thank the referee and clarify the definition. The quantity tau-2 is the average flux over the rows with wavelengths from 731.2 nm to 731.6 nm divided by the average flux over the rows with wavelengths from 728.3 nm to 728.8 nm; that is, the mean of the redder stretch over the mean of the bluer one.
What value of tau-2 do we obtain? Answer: 1.22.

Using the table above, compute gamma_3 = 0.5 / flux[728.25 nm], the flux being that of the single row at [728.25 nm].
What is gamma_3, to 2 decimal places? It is 0.42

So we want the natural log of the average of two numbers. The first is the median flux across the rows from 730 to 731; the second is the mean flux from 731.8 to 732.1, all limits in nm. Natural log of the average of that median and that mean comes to 0.307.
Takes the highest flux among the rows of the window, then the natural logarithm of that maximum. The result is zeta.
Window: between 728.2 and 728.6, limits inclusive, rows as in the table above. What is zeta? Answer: 0.315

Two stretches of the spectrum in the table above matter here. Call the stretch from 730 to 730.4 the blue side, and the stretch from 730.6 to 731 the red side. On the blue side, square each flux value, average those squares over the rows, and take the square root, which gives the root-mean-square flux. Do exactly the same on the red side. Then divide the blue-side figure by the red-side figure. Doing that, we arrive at 1.09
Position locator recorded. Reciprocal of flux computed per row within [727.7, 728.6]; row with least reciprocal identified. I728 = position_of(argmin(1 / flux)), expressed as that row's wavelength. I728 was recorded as 727.95 nm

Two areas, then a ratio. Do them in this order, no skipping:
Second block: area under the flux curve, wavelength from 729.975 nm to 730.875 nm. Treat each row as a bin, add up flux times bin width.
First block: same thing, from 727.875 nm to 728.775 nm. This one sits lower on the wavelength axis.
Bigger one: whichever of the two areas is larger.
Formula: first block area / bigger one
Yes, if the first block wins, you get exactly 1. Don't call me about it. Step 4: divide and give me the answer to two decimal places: 0.93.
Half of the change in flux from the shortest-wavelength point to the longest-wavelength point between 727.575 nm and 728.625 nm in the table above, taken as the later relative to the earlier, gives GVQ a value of -0.15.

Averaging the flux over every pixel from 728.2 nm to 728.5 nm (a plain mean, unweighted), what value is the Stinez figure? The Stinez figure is 1.29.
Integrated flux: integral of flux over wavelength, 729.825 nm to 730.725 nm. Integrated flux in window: 1.245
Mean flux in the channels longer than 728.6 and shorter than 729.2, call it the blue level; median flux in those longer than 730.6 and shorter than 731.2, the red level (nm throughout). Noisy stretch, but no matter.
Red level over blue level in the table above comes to 1.00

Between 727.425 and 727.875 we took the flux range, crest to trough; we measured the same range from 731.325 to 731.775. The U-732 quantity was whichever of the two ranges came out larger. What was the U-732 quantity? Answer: 0.20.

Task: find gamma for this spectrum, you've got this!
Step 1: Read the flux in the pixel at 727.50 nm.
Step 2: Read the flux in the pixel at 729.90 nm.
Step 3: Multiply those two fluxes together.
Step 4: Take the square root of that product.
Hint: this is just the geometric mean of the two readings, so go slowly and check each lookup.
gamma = 1.29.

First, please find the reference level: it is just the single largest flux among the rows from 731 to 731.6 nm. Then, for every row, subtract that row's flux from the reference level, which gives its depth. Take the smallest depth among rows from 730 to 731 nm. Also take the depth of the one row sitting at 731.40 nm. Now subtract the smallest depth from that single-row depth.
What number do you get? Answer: 0.02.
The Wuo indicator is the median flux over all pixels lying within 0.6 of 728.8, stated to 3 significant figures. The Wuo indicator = 1.34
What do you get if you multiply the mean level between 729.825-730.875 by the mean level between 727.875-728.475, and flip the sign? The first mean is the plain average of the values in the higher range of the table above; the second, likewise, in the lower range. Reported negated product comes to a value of -1.89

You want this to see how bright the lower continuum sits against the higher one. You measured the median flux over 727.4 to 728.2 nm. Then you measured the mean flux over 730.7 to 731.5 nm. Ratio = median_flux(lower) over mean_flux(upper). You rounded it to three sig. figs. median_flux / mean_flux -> 0.958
